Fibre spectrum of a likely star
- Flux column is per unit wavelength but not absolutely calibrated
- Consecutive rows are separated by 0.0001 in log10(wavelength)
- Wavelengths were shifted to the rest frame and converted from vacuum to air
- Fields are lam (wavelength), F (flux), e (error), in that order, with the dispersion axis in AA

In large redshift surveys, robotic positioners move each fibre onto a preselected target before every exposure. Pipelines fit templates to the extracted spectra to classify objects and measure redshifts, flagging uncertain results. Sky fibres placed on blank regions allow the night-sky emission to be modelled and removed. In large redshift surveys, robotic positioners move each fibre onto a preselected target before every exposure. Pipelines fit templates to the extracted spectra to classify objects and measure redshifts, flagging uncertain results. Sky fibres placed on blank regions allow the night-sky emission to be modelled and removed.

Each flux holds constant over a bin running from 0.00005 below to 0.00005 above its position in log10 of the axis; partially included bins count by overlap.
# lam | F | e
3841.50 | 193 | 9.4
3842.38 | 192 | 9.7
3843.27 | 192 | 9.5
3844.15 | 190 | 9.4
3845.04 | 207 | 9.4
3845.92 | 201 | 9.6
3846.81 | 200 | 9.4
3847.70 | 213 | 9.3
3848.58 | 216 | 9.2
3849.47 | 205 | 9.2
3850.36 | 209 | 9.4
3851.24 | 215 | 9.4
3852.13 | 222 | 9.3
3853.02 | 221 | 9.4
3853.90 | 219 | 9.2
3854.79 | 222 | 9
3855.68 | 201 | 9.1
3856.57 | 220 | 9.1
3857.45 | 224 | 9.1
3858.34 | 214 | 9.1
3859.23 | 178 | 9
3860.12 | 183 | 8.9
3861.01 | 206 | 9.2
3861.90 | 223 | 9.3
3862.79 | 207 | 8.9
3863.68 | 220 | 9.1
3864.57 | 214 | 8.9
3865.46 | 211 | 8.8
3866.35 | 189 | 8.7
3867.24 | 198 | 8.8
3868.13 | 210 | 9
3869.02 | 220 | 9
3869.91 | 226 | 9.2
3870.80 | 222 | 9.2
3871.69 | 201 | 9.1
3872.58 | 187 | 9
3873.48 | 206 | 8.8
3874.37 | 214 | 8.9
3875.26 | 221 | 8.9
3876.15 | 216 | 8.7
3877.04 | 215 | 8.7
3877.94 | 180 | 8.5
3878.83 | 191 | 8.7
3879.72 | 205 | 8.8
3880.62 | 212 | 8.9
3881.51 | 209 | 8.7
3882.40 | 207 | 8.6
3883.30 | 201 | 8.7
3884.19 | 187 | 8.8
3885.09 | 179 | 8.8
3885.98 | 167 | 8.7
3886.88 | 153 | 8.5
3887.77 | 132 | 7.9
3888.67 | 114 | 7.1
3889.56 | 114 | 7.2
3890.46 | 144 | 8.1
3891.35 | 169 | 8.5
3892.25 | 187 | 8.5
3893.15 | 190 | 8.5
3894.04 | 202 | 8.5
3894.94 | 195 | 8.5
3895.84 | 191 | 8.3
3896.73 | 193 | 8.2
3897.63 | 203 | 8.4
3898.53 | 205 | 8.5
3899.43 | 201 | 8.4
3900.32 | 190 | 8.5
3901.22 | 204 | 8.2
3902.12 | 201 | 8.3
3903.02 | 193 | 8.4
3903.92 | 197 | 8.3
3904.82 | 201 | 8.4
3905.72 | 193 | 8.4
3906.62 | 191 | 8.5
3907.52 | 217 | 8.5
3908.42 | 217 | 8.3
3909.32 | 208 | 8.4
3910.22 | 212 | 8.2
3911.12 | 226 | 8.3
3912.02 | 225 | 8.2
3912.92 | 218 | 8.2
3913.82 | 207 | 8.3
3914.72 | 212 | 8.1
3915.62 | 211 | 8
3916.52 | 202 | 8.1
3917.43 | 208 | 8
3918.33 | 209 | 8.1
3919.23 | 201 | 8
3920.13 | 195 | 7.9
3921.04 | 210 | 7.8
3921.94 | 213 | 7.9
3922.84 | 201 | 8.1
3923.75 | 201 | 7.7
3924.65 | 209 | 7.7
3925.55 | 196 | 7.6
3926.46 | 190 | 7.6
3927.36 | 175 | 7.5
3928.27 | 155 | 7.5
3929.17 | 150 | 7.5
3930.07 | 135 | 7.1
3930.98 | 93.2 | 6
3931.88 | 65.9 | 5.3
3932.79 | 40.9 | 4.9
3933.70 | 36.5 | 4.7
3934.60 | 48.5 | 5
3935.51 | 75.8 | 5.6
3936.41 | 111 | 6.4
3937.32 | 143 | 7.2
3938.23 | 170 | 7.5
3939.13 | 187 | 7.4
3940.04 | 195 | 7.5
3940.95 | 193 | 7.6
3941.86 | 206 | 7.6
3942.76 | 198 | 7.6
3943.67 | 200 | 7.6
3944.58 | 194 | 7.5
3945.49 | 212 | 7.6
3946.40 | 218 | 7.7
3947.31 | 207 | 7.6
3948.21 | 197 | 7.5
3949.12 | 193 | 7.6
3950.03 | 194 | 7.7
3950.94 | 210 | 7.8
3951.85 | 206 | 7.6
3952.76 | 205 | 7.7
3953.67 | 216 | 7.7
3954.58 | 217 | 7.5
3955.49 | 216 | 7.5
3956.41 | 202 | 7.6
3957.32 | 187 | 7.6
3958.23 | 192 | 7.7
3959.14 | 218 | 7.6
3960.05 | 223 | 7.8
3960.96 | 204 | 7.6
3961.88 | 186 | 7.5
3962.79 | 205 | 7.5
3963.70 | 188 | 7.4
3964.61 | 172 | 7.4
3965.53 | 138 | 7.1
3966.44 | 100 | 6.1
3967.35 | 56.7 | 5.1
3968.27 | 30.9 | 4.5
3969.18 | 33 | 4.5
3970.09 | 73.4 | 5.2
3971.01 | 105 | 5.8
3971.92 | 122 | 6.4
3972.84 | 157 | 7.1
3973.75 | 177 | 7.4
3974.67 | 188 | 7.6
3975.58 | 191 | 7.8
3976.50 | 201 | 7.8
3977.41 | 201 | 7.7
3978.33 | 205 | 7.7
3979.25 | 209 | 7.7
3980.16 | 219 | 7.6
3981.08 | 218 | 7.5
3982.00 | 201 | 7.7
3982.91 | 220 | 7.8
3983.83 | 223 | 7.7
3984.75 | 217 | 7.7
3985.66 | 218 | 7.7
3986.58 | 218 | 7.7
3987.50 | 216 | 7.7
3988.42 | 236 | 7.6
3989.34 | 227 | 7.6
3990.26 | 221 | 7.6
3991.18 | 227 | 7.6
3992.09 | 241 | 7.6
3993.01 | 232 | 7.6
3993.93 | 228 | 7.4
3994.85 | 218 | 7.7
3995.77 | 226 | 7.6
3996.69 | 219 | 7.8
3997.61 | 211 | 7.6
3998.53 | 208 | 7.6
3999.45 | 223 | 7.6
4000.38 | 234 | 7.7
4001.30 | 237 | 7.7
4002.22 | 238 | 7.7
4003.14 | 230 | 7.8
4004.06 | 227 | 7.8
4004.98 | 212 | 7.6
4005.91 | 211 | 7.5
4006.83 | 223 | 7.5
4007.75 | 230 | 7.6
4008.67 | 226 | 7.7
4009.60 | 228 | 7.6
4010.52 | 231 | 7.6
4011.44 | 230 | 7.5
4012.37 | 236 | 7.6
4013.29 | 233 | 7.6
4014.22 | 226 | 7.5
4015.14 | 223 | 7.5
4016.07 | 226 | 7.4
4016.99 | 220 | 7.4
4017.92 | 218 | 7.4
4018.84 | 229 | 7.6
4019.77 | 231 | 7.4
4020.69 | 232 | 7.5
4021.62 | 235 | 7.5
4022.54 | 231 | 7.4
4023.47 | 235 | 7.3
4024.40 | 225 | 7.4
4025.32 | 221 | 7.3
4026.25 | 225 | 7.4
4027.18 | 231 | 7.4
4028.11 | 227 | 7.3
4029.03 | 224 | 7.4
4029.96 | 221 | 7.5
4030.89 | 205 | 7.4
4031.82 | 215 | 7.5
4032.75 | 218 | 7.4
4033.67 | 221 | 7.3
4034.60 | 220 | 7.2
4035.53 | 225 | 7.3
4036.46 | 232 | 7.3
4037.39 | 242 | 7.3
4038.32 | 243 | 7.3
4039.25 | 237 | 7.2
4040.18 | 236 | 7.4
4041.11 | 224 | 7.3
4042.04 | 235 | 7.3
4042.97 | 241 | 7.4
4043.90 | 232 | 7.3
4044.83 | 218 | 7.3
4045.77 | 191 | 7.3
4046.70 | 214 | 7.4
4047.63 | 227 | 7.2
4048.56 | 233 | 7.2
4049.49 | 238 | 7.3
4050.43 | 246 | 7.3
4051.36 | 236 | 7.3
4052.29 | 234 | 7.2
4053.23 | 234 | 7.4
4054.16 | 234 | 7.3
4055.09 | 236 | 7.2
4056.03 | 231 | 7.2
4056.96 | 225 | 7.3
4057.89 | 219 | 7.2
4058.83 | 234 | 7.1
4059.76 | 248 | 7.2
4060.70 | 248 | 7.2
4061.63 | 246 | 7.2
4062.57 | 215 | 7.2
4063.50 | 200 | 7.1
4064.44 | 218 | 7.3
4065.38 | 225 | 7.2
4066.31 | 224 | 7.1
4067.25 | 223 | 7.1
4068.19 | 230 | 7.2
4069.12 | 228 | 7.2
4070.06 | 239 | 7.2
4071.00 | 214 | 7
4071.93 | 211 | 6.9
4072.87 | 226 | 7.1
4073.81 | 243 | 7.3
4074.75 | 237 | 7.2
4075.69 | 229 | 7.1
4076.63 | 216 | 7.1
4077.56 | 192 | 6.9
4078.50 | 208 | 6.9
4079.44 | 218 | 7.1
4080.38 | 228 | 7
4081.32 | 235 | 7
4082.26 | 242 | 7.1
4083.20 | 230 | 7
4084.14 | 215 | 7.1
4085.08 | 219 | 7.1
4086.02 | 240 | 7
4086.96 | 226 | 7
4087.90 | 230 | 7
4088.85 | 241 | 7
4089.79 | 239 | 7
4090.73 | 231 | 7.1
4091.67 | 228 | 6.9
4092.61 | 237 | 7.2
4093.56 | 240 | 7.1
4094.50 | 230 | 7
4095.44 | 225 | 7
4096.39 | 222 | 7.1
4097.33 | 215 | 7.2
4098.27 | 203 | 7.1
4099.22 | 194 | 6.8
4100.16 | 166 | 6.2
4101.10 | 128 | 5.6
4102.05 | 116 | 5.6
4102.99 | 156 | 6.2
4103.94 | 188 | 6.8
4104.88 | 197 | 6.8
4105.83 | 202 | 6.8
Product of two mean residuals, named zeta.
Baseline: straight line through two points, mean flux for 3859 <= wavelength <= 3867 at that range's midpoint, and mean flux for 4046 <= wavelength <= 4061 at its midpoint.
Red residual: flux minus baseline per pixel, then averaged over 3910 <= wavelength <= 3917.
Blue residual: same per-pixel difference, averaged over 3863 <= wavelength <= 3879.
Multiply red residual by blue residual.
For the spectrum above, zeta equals 8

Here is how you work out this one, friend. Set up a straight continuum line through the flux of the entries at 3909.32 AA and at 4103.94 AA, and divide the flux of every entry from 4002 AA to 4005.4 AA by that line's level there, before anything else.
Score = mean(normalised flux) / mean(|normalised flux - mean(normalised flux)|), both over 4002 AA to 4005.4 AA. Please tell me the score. 31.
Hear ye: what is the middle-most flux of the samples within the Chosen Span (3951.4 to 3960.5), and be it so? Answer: 211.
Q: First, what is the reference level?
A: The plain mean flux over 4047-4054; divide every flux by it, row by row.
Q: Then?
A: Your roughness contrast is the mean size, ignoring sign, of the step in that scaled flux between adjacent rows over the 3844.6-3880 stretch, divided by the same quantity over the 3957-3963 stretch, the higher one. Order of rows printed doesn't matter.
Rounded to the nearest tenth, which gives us 0.7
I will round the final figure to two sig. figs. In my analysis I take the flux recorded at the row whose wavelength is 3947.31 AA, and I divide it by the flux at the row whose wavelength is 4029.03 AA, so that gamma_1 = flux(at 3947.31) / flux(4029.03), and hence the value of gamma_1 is 0.92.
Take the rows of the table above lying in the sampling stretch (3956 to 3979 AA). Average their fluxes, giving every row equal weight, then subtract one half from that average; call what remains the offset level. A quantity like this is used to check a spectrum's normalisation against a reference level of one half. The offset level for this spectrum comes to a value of 158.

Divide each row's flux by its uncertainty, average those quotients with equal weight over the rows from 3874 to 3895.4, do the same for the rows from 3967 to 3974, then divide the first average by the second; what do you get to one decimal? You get 1.4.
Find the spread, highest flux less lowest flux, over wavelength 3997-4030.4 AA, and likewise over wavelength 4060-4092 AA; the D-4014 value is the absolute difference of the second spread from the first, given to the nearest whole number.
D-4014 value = 26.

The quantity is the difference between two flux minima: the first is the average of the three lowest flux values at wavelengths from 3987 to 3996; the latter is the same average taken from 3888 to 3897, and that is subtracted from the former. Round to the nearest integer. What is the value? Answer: 94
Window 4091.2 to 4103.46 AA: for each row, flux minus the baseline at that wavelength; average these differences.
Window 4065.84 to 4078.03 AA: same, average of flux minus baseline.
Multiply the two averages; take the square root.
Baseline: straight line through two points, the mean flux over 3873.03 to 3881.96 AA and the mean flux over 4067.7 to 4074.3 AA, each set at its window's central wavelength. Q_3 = 11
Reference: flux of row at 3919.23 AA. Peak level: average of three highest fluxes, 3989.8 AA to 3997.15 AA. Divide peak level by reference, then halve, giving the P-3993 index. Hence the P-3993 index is 0.58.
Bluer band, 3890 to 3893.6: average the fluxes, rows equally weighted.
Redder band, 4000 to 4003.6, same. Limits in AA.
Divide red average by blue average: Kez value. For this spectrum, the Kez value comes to 1.36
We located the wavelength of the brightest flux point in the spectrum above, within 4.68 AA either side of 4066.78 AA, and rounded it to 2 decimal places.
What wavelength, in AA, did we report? 4070.06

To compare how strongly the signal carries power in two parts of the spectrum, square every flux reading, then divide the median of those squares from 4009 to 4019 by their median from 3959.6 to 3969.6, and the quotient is 1.76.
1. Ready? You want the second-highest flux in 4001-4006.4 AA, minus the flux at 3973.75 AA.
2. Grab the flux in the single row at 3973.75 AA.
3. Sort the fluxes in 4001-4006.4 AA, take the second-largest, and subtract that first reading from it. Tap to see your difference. 60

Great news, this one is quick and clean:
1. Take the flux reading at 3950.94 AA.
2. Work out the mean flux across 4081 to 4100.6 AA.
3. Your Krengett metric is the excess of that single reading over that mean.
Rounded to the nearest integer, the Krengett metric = -14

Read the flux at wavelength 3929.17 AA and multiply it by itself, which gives 22500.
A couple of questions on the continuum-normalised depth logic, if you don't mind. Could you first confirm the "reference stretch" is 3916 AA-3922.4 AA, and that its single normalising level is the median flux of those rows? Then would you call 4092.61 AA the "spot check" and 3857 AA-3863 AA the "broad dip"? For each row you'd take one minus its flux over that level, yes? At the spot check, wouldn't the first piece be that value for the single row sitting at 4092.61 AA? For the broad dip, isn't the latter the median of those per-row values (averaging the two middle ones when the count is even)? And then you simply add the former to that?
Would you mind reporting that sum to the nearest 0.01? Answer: -0.13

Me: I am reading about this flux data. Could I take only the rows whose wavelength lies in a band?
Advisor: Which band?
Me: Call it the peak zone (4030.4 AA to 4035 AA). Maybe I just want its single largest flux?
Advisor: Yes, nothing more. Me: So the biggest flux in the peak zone 221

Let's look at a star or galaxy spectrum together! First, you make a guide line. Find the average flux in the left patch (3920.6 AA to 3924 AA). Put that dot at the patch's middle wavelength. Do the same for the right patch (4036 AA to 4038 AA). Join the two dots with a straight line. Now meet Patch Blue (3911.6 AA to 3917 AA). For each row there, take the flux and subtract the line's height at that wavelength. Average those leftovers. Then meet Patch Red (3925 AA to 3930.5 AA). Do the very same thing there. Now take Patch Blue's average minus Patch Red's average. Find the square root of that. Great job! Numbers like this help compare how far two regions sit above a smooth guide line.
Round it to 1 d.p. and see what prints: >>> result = 7.0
